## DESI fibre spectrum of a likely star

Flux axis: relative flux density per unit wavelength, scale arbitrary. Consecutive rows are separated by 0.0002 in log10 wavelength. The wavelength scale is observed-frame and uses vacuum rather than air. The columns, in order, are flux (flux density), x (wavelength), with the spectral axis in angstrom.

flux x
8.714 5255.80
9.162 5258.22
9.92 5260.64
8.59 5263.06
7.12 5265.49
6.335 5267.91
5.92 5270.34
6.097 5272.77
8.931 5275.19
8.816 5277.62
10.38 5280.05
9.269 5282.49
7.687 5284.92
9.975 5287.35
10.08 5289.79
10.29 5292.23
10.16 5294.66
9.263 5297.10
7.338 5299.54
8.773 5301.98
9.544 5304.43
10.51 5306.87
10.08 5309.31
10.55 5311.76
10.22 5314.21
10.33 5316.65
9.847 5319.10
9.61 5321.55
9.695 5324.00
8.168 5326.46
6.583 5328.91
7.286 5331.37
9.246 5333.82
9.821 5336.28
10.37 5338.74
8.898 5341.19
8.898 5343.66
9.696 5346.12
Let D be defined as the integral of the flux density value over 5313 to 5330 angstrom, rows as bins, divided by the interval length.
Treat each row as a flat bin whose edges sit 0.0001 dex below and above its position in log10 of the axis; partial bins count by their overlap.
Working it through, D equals 9.23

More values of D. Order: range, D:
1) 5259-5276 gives 7.57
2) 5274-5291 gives 9.30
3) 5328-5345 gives 8.77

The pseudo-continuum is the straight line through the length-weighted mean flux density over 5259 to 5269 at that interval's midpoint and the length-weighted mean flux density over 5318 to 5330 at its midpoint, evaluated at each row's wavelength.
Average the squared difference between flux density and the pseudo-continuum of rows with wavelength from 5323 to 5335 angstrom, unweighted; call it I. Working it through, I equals 1.8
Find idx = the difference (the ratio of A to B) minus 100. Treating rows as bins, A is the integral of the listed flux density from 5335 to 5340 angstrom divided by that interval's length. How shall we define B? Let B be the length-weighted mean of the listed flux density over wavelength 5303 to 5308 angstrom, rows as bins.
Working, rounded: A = 10.1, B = 10.0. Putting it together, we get -98.99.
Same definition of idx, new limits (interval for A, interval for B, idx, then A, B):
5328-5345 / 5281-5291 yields -99.05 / 8.8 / 9.3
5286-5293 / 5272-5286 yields -98.83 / 10.1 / 8.6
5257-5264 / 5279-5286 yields -98.98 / 9.3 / 9.1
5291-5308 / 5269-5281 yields -98.82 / 9.4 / 8.0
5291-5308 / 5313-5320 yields -99.07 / 9.4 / 10.2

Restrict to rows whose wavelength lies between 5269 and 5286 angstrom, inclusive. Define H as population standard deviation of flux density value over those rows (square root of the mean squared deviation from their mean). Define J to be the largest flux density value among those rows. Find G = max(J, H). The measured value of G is 10.4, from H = 1.5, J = 10.38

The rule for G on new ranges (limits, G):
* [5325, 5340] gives 10.4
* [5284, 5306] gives 10.3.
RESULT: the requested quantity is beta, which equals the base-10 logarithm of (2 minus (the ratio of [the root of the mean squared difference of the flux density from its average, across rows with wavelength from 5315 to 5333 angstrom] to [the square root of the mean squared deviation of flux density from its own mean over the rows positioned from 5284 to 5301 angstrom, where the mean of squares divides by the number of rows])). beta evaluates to -0.08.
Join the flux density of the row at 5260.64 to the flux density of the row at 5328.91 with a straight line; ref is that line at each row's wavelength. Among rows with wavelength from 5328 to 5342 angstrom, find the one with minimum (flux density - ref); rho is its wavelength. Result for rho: 5328.91 angstrom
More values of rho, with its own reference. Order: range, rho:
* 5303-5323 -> 5304.43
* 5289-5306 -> 5299.54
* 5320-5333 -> 5328.91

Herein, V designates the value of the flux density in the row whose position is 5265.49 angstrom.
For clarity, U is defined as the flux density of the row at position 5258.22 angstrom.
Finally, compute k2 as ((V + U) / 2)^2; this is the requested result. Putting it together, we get 66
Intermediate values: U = 9.162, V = 7.12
